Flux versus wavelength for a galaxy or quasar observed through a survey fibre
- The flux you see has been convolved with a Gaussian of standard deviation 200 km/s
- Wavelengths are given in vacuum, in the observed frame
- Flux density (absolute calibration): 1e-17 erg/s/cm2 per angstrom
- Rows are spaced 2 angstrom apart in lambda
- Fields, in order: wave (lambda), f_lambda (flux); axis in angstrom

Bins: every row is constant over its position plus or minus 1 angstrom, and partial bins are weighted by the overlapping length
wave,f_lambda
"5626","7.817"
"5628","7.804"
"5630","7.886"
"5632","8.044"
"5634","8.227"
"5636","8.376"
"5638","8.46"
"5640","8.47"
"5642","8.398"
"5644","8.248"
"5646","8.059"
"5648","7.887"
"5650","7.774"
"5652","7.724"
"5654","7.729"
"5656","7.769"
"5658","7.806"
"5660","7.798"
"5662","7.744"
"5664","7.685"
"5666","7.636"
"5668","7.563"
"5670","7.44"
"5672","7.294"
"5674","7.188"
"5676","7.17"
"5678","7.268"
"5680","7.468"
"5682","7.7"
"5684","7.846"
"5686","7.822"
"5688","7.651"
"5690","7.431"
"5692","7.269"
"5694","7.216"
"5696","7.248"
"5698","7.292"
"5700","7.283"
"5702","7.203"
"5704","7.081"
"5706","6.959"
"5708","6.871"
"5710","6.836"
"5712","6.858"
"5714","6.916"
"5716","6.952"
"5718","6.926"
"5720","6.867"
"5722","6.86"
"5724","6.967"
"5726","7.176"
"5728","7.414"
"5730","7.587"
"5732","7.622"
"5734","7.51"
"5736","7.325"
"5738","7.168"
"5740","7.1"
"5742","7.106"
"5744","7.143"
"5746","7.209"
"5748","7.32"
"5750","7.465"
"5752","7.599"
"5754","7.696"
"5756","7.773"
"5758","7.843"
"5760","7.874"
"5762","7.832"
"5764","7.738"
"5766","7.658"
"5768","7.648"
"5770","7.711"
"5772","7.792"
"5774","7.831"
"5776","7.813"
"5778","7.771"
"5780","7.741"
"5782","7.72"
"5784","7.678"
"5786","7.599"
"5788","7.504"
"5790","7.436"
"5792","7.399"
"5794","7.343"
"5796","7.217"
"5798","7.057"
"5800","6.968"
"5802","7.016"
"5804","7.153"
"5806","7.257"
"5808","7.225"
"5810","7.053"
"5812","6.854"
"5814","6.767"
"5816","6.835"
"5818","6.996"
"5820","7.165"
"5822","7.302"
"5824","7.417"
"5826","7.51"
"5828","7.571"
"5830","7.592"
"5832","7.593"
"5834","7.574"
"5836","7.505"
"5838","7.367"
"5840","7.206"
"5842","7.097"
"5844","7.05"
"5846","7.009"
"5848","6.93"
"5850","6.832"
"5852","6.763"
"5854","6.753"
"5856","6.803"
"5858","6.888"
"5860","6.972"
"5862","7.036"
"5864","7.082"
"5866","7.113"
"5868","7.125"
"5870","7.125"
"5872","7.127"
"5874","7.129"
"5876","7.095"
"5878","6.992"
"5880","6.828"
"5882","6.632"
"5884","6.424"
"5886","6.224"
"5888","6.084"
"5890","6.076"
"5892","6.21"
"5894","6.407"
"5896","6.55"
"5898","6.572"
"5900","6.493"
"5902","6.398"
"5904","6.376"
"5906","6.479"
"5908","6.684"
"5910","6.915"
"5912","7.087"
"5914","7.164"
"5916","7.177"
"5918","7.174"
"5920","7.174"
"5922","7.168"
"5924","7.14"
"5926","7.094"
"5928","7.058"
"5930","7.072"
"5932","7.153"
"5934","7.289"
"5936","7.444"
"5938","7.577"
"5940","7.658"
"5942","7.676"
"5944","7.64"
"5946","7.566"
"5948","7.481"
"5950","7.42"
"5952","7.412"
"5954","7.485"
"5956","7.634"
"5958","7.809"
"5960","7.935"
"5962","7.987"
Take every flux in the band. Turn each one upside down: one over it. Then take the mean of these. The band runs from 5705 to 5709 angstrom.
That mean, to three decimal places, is 0.145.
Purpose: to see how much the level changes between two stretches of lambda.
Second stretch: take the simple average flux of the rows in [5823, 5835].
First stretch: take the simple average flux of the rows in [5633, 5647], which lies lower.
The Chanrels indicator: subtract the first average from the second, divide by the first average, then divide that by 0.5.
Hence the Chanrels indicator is -0.19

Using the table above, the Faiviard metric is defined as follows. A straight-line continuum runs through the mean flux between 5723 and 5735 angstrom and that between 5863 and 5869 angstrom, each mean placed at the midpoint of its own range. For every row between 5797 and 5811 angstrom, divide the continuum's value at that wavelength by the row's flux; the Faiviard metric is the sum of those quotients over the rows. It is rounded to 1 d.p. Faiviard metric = 7.1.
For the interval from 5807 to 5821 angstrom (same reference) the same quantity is 7.2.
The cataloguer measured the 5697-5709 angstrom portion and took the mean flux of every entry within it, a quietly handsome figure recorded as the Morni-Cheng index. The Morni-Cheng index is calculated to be 7.1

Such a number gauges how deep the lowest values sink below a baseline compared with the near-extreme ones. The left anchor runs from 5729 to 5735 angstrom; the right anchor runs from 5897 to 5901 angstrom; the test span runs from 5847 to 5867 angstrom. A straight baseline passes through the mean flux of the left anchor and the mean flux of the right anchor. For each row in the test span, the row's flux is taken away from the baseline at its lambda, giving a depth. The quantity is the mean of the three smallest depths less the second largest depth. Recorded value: -0.39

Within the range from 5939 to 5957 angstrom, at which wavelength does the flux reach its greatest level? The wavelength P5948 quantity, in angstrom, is 5942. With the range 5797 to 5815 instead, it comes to 5806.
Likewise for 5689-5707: 5690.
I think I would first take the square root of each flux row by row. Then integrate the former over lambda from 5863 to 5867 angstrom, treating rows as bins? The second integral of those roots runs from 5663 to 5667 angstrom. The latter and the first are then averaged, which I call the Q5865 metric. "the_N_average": 10.9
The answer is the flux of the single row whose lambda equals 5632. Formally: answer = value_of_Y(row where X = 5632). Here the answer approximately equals 8.044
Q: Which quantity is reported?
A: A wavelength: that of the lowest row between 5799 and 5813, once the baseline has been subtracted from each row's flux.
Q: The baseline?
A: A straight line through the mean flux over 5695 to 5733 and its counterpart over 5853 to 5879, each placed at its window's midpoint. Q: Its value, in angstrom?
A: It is 5812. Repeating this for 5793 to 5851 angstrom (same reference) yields 5814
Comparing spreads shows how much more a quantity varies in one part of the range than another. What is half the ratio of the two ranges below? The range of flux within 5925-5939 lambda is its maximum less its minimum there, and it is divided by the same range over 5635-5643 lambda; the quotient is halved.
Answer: 2.8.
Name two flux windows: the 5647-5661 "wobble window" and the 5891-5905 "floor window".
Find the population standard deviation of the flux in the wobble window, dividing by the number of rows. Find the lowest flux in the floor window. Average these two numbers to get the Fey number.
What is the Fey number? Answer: 3.1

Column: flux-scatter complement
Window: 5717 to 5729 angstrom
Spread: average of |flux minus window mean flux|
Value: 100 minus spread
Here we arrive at 99.8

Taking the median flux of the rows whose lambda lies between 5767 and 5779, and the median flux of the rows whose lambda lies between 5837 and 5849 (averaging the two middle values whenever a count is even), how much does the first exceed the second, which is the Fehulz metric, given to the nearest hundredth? 0.71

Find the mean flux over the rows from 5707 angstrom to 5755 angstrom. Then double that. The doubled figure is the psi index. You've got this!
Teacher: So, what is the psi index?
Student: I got 14.4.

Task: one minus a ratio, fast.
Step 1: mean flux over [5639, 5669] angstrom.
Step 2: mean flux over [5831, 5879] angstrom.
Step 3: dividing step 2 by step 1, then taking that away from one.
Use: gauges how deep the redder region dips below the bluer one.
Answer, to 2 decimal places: 0.10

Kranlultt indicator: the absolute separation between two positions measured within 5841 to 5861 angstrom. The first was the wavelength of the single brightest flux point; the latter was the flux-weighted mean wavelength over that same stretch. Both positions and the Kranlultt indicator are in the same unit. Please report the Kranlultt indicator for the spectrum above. 8.9 angstrom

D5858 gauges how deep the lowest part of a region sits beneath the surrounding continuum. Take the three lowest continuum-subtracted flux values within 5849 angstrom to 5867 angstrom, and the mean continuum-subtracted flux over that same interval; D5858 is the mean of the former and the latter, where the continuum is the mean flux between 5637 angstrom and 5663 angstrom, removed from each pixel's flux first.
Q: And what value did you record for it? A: -1.1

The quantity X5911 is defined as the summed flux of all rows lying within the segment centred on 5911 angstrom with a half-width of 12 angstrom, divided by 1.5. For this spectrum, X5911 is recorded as 54.9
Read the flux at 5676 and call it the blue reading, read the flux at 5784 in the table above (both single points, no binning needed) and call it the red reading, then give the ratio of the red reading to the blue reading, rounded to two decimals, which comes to 1.07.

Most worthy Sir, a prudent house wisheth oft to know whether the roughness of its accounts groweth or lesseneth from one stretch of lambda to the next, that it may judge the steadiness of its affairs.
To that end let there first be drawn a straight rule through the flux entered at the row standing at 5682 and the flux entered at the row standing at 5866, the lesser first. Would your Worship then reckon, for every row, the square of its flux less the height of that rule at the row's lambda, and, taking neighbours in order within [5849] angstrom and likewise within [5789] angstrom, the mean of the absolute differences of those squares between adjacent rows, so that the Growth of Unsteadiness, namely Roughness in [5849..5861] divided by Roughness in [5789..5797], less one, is 4.3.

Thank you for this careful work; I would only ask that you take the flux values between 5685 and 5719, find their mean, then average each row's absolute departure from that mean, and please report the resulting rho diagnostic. 0.23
